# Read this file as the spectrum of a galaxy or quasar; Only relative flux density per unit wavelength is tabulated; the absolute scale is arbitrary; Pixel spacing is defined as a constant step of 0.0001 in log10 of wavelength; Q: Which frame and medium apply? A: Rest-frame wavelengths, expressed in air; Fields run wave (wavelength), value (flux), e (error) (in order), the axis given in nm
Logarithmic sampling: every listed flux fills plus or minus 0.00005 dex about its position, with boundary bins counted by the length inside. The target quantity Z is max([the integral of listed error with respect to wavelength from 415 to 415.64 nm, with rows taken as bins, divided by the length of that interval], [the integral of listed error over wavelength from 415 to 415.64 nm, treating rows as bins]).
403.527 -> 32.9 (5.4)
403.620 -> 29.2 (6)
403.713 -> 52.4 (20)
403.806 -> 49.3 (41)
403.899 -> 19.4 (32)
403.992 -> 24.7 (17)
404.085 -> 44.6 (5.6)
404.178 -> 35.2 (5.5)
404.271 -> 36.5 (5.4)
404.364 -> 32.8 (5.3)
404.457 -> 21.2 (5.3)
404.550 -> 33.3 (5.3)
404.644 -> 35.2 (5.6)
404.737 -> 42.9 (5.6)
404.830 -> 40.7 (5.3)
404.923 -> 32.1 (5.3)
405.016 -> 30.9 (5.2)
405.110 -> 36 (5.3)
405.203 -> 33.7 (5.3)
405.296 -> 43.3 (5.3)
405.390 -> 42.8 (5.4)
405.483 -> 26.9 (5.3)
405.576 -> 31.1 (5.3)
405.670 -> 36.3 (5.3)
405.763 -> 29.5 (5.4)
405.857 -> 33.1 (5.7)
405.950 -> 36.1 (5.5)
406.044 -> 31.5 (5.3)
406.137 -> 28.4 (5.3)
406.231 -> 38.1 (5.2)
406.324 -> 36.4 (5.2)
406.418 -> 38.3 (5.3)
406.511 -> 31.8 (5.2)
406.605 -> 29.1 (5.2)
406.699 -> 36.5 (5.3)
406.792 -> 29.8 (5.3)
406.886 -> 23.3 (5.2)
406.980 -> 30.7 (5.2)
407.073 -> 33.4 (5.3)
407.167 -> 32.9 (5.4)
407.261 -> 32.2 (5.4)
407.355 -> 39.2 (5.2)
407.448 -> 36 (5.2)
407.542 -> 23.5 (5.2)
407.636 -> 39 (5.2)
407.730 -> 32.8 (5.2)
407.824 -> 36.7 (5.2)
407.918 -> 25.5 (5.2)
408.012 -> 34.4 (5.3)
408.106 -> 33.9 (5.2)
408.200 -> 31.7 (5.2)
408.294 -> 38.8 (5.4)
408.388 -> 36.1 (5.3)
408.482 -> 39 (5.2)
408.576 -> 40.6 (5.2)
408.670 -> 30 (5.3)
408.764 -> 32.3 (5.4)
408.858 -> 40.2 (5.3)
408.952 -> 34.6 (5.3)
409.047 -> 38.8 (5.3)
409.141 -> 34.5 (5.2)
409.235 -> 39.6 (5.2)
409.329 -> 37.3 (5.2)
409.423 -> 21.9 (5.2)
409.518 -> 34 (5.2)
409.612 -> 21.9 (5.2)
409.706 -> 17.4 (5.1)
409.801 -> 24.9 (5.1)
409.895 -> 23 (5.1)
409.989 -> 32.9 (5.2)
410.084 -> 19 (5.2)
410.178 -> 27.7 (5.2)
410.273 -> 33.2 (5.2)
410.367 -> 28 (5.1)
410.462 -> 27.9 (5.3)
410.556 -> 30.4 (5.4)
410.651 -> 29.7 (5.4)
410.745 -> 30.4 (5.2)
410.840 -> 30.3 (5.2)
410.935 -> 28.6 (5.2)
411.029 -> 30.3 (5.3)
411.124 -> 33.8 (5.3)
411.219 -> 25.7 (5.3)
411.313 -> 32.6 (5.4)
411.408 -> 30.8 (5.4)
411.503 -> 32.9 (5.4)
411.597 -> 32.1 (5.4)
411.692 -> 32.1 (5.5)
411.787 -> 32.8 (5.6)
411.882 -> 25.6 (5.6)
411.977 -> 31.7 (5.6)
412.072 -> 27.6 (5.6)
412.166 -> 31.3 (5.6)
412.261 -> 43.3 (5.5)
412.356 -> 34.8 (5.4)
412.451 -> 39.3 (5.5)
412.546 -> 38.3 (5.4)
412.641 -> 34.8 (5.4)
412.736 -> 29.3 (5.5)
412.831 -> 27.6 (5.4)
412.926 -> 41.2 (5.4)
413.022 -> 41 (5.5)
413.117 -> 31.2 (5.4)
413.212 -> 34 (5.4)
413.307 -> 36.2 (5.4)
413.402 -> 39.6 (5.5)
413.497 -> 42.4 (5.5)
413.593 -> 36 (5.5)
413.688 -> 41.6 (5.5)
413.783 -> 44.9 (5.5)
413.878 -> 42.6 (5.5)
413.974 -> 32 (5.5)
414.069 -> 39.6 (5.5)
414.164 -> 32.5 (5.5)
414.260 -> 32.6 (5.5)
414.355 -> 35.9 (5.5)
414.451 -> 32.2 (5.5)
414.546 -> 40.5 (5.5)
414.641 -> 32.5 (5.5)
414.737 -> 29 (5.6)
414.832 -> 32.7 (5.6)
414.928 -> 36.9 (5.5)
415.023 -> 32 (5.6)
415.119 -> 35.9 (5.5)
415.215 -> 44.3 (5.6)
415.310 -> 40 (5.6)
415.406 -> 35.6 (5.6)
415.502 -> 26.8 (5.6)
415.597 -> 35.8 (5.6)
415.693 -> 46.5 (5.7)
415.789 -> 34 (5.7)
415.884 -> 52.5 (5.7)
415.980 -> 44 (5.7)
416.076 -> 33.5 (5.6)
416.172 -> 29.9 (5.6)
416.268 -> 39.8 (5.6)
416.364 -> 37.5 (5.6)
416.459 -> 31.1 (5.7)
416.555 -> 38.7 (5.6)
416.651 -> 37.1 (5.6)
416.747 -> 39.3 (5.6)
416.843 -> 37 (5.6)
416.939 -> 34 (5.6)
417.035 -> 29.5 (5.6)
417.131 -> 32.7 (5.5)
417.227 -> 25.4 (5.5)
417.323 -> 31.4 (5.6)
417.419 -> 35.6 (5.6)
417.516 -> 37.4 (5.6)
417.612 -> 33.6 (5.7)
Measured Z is 5.58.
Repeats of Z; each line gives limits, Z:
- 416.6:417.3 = 5.57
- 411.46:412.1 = 5.53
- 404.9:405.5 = 5.30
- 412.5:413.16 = 5.42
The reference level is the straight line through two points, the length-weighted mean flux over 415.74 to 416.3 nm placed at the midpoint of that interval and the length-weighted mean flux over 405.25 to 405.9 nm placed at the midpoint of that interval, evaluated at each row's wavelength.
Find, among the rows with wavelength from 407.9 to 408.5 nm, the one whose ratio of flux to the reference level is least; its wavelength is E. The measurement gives 407.918 nm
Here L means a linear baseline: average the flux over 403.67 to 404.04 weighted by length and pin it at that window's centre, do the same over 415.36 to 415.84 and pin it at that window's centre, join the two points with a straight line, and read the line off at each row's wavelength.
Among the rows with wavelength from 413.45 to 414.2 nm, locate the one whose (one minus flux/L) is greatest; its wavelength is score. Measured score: 413.974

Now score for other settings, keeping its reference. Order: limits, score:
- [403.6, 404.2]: 403.899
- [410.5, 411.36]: 411.219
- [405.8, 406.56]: 406.137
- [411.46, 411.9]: 411.882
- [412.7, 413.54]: 412.831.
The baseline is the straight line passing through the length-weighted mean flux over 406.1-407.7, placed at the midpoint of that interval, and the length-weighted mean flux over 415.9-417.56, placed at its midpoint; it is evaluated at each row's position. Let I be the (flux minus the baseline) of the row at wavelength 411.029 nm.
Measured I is -3.6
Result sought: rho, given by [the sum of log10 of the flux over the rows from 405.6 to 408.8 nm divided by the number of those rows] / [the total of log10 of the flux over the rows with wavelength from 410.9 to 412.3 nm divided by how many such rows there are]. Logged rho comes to 1.02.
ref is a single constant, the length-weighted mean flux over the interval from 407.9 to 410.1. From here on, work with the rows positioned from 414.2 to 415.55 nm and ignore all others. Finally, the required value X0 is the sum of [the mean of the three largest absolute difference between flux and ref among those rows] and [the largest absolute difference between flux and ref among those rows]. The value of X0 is 22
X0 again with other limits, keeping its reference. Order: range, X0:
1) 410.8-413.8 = 24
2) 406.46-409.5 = 19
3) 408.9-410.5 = 27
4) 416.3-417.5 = 14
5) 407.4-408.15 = 16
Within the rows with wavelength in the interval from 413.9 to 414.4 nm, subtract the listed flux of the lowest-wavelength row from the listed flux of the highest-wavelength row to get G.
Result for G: 3.9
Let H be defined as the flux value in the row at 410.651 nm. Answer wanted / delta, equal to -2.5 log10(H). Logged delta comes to -3.68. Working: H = 29.7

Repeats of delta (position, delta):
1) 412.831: -3.60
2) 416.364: -3.94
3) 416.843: -3.92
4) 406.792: -3.69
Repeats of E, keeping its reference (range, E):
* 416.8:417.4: 417.227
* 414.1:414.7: 414.451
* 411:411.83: 411.219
